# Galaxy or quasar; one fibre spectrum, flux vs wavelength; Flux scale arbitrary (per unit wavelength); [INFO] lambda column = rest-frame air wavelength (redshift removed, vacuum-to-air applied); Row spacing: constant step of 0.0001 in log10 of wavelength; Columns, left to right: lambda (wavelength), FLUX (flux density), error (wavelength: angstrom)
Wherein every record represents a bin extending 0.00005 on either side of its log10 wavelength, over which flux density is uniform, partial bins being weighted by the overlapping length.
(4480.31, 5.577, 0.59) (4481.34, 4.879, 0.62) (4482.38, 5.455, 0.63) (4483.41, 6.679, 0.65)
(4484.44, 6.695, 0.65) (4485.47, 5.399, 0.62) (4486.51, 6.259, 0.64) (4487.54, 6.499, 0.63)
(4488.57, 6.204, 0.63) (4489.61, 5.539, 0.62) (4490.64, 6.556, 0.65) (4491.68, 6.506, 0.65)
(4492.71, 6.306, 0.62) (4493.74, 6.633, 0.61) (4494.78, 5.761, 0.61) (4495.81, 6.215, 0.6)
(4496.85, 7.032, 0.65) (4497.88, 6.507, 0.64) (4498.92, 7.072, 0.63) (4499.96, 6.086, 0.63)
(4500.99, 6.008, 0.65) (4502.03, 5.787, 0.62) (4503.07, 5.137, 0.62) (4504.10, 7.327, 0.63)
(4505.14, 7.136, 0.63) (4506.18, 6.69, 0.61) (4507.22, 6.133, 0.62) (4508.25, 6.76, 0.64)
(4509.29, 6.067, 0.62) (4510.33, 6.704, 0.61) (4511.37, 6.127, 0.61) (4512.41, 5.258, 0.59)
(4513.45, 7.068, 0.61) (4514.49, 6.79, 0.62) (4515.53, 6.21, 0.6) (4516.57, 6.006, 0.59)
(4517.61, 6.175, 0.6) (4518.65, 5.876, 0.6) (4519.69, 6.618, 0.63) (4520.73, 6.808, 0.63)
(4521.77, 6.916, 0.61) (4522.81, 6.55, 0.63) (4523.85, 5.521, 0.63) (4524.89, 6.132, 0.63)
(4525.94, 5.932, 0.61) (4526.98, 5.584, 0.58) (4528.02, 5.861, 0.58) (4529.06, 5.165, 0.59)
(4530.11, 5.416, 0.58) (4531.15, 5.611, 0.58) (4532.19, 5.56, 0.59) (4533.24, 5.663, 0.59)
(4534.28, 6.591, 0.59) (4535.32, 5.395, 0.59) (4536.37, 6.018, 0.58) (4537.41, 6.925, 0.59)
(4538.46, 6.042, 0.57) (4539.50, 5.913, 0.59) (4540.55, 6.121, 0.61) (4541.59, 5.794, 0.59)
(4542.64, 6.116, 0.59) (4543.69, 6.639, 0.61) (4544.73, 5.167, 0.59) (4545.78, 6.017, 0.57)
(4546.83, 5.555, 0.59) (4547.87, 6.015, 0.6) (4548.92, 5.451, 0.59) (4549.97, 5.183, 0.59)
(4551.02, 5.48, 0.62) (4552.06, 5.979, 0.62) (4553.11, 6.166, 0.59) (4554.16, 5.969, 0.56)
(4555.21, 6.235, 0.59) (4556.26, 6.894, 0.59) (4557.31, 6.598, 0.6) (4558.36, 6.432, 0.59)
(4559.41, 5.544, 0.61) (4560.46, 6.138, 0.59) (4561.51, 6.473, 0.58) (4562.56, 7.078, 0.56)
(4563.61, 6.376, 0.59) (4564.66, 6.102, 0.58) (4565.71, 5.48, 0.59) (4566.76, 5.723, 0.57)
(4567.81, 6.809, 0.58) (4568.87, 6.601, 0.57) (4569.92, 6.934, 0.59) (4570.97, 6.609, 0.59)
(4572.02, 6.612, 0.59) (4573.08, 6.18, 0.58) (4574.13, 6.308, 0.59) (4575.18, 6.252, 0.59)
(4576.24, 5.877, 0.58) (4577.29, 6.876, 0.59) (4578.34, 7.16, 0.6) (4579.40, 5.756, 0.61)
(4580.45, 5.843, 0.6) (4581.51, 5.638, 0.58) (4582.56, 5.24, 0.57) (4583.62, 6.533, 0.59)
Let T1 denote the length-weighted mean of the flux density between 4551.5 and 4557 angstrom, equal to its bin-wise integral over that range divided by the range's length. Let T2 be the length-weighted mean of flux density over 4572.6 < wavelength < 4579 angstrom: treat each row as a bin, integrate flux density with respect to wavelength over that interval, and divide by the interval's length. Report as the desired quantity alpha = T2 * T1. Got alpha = 40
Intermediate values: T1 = 6.26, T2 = 6.4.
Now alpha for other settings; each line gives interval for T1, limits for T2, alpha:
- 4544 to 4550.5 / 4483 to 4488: 35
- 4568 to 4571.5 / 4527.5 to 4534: 38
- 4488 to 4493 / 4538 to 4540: 37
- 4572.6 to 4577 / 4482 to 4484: 38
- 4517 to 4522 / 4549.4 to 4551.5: 34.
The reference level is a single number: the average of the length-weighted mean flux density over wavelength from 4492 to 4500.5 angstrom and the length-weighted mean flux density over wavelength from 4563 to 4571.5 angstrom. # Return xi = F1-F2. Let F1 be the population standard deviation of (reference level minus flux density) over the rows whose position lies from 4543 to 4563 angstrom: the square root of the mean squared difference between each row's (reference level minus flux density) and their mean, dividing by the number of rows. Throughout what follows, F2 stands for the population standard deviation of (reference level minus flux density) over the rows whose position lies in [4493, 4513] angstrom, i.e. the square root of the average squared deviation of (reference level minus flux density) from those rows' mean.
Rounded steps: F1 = 0.54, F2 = 0.60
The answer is -0.06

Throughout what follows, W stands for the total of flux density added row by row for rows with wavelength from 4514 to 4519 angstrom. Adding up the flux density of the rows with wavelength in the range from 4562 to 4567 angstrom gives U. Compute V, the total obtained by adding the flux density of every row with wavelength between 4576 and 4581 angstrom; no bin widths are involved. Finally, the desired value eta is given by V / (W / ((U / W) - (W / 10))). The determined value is -2.15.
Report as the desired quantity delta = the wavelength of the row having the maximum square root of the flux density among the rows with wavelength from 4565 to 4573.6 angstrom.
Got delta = 4569.92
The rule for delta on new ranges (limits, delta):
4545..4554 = 4553.11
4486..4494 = 4493.74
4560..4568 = 4562.56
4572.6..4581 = 4578.34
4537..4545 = 4537.41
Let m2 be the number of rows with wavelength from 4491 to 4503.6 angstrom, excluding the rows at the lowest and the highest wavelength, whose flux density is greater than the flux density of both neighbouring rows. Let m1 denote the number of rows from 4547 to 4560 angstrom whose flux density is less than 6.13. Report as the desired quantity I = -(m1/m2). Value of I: -2.33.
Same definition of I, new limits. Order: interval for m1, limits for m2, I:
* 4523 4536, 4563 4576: -2.50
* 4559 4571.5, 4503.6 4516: -1.33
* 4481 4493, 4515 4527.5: -1.33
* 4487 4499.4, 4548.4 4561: -1.00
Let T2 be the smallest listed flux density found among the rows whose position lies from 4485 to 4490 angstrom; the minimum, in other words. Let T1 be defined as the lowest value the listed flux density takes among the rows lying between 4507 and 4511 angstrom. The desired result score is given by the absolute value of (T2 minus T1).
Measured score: 0.67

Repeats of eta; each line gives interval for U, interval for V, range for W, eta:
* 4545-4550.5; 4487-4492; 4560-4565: -2.28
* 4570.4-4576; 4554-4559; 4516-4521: -2.18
